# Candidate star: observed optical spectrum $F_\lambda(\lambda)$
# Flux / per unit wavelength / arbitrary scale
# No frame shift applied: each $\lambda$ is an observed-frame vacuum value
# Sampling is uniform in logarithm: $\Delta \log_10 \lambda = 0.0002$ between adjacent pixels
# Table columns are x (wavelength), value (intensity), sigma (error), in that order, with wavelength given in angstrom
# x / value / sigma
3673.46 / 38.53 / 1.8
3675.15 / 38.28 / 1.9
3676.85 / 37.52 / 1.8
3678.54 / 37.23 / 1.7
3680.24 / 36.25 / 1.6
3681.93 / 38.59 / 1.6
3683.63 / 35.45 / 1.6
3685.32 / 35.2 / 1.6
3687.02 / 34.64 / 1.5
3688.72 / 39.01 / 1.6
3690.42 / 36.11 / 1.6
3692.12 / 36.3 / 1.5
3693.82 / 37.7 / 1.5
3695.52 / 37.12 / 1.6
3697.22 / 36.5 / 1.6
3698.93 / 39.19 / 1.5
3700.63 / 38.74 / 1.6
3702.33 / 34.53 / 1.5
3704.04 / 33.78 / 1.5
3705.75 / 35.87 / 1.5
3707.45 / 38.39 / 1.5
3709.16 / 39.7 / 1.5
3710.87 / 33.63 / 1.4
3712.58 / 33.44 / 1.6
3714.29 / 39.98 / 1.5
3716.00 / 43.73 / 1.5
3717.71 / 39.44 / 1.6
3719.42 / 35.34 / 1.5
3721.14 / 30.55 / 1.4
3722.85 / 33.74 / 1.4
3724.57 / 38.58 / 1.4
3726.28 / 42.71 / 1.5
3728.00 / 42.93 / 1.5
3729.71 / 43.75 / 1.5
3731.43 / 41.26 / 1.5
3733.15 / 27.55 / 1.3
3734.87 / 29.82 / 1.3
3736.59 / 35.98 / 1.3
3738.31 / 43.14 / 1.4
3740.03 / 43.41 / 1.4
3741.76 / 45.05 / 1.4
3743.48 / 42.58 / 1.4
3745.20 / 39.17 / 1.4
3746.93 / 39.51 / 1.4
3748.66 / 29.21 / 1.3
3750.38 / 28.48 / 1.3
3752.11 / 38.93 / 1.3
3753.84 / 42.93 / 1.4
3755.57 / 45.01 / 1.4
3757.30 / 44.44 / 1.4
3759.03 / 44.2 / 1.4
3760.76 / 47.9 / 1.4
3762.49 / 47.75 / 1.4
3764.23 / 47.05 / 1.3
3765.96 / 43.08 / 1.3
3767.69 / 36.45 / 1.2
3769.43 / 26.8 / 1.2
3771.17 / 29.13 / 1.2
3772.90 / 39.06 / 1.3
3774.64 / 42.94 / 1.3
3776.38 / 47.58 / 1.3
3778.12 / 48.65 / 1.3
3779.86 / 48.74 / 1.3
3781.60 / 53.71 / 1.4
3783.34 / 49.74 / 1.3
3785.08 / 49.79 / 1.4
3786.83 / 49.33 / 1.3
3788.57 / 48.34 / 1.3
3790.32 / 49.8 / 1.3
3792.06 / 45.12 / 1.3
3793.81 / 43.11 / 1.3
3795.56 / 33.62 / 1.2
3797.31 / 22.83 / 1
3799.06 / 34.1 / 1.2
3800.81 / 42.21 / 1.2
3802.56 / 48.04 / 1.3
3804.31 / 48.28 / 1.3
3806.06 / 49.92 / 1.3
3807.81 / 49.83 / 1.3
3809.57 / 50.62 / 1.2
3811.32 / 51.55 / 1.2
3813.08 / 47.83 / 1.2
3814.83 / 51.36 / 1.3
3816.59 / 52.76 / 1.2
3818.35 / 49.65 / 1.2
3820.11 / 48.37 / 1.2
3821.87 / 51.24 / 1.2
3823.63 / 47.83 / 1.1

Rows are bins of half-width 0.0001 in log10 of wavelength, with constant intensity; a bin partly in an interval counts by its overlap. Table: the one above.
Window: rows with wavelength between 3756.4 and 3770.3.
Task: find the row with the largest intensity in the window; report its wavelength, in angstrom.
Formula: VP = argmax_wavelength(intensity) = 3760.76 angstrom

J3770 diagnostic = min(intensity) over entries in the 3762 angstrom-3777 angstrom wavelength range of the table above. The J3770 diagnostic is 26.8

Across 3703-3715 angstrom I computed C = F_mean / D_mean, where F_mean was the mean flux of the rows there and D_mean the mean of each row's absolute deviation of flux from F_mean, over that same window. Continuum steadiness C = 14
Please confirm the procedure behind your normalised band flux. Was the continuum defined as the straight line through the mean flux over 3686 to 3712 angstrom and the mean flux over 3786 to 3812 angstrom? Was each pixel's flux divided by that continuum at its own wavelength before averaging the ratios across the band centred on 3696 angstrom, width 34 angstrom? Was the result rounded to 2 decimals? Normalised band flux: 1.00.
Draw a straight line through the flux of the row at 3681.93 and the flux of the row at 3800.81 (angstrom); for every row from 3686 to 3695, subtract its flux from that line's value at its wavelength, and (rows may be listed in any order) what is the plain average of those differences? 2.1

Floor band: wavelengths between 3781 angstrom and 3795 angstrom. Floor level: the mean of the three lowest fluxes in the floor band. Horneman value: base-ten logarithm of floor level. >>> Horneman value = 1.66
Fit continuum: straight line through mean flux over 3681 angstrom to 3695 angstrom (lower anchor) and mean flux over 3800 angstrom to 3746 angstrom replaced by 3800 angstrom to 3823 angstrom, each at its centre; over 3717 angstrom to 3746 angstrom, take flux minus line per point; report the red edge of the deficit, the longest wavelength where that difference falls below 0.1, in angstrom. 3745.20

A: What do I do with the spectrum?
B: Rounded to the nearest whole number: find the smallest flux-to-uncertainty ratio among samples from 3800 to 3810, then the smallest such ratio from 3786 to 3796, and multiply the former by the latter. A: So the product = 985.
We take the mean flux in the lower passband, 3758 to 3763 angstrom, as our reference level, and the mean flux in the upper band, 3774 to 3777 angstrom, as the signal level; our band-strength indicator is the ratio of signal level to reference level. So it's 0.97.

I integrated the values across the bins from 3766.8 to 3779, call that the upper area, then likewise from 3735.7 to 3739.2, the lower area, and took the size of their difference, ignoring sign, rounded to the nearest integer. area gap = 334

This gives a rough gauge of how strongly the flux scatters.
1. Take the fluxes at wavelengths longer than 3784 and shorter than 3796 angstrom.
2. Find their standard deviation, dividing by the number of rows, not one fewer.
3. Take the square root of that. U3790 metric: 2.3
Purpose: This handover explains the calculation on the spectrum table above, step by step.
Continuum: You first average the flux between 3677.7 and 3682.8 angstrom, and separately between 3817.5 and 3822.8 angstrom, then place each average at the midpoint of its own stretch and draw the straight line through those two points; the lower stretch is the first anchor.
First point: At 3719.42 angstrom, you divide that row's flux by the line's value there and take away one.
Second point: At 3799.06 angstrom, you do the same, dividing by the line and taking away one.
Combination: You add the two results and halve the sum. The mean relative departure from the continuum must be -0.21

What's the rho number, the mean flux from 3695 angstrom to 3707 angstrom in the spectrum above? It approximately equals 37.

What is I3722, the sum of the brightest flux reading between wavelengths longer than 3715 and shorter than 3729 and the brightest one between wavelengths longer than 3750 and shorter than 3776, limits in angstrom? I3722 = 92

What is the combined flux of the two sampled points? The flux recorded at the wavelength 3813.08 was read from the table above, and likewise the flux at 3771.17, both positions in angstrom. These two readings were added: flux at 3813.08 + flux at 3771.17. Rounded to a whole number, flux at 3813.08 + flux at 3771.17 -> 77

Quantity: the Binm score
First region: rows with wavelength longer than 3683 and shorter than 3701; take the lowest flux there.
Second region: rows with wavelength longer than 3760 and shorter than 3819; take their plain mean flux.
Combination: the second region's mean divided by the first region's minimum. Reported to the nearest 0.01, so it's 1.30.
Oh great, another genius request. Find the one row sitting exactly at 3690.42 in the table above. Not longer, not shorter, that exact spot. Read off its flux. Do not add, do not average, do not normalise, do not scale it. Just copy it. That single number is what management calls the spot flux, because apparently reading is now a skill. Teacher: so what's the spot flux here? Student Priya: 36.11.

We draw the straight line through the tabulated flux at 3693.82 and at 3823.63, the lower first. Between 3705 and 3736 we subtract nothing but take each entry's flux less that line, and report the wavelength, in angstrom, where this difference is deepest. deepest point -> 3733.15 angstrom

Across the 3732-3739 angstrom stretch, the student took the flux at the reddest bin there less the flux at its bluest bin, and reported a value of 16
